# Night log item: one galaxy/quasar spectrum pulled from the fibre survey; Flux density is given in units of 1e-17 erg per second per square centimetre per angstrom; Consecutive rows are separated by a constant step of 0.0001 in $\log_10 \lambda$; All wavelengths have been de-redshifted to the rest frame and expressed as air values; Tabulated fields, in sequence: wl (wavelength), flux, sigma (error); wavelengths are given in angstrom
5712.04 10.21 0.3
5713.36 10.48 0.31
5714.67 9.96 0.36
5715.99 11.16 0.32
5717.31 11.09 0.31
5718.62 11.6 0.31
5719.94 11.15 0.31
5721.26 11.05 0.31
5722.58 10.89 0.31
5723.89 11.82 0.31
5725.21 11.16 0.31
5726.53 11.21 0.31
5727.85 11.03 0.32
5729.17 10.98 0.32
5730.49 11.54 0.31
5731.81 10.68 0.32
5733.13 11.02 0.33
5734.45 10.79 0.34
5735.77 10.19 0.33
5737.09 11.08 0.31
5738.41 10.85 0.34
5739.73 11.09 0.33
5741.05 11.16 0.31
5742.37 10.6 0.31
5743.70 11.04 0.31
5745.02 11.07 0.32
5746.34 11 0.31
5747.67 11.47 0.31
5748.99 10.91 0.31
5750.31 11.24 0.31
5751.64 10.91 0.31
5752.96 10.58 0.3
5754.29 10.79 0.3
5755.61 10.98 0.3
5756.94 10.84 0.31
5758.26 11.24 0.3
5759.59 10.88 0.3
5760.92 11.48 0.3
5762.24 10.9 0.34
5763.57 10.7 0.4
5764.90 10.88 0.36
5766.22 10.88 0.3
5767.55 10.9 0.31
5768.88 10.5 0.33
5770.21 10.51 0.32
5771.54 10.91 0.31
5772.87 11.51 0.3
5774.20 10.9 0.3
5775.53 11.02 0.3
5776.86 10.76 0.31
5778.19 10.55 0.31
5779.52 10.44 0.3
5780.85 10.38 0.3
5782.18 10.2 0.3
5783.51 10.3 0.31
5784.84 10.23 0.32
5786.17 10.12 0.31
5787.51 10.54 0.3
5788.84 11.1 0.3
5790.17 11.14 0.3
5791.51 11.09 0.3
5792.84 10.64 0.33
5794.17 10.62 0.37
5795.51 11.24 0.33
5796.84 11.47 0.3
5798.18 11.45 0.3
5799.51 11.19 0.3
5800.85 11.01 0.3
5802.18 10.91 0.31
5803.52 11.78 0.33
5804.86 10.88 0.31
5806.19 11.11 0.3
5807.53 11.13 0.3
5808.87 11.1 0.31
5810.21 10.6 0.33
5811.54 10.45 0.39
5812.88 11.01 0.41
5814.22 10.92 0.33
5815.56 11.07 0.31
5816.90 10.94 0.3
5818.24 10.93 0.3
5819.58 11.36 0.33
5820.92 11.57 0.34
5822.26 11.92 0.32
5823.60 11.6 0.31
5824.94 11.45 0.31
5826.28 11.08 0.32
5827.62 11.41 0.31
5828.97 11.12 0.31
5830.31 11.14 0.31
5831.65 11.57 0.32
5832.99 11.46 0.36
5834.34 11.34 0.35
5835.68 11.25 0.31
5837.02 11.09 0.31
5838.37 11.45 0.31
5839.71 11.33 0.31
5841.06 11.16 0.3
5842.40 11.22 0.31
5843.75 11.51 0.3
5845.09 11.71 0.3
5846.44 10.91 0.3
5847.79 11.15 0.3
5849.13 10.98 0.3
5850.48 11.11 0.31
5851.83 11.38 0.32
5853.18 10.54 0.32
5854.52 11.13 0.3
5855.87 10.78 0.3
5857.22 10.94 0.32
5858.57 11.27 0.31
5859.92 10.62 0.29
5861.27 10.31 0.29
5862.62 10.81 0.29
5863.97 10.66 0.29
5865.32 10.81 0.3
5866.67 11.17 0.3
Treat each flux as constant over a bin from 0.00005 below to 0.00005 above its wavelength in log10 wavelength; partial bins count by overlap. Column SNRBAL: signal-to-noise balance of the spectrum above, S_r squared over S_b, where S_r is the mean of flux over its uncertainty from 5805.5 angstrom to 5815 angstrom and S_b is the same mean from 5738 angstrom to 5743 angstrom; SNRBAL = 31.5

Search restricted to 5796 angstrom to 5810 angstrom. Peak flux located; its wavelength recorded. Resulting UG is 5803.52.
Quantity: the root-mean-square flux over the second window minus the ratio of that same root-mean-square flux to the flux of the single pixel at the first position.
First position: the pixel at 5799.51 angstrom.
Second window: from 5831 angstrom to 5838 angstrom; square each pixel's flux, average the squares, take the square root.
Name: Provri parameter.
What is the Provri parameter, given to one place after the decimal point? 10.3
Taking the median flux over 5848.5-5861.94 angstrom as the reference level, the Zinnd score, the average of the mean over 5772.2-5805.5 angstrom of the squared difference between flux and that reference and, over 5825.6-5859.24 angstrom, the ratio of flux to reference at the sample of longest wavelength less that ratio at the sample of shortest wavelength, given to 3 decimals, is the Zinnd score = 0.112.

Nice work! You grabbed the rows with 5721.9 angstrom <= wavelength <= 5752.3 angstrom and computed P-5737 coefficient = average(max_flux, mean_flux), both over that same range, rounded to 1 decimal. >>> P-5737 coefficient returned 11.4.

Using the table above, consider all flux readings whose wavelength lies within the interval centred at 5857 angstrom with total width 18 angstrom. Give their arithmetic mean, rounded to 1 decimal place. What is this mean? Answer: 10.9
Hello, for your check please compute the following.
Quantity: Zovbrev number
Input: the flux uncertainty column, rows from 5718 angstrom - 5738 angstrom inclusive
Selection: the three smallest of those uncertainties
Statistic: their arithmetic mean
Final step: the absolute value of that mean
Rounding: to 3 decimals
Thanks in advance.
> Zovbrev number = 0.310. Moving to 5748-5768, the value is 0.300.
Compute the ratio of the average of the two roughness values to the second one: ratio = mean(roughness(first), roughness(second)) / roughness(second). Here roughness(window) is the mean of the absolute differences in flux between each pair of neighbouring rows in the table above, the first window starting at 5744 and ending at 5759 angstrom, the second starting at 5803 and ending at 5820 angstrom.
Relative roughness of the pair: 1.07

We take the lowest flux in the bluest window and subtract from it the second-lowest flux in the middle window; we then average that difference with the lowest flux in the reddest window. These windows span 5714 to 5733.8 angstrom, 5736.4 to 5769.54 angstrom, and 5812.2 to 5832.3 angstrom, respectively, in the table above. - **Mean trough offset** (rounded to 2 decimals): 5.15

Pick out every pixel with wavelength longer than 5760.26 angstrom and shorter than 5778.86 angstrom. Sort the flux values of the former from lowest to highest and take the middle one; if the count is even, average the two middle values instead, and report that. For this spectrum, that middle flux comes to 10.9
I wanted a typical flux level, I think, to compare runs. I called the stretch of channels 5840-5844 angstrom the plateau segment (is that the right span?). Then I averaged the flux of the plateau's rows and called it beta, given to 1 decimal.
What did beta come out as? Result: 11.3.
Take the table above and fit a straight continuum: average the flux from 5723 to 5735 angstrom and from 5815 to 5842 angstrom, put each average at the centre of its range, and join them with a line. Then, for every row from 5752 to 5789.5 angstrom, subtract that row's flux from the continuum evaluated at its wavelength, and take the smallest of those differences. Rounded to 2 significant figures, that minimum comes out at -0.30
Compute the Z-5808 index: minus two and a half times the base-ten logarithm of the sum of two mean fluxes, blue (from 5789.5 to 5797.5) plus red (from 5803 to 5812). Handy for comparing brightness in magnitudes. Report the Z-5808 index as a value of -3.36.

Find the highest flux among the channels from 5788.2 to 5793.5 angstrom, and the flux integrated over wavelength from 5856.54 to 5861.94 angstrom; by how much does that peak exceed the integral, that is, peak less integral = -47.1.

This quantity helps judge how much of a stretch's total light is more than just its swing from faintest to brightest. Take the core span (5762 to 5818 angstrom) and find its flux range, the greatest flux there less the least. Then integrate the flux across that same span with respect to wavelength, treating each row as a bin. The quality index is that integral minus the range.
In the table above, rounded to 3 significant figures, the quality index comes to 606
